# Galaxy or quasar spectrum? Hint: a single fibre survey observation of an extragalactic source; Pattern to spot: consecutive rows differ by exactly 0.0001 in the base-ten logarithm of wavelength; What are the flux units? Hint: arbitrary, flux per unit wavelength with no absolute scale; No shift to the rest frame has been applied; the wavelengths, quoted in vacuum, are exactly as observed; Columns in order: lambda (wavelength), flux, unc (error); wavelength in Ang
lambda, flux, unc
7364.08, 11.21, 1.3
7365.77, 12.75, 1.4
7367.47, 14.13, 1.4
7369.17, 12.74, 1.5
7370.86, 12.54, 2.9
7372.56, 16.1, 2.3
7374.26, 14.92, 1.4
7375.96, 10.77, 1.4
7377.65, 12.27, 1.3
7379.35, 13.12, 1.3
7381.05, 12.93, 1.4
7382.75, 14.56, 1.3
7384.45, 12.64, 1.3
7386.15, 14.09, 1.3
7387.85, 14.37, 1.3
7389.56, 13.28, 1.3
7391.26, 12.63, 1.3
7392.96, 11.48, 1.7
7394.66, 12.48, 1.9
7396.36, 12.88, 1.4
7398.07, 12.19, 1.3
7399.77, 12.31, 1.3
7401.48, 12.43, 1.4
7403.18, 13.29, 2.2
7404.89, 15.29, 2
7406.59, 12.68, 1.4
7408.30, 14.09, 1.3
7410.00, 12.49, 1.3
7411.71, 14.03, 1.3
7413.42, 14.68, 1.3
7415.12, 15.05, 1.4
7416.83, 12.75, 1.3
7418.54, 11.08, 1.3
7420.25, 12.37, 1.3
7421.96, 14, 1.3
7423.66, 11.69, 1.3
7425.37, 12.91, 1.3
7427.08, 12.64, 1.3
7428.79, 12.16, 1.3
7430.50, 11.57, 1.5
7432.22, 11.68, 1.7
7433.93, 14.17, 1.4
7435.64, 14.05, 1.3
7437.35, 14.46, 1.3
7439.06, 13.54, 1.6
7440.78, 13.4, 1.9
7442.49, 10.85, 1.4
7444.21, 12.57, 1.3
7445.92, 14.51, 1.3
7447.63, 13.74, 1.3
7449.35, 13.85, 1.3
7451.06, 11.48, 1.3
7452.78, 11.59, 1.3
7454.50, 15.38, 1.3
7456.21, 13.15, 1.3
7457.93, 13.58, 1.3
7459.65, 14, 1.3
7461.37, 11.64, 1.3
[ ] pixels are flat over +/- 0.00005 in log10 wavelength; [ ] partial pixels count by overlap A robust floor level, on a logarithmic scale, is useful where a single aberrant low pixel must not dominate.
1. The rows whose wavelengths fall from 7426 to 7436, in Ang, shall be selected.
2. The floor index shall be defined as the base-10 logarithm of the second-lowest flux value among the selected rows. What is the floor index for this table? 1.07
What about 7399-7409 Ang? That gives 1.09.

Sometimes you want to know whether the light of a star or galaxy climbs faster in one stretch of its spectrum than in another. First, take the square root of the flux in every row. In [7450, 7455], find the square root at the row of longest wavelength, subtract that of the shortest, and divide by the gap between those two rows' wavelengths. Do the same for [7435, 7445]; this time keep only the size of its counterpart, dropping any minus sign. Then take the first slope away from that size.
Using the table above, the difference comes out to -0.13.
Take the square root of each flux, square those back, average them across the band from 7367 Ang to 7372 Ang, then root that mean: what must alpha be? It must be 3.62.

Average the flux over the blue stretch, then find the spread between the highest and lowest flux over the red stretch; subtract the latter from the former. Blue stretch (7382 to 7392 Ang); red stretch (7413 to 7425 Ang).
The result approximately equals 9.6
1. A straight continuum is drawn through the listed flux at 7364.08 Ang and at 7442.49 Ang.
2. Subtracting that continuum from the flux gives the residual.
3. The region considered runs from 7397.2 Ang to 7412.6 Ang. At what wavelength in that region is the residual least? 7398.07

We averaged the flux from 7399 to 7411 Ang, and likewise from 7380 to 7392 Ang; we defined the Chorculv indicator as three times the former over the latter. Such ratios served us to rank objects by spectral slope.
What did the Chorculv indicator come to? 2.94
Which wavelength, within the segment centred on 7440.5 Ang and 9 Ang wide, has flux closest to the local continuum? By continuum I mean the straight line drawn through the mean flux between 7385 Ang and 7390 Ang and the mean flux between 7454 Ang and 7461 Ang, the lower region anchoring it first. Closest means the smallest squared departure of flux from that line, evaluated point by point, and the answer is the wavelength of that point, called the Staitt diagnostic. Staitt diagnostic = 7439.06 Ang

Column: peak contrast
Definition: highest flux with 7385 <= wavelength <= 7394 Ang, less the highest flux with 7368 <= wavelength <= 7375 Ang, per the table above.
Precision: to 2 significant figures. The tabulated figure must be -1.7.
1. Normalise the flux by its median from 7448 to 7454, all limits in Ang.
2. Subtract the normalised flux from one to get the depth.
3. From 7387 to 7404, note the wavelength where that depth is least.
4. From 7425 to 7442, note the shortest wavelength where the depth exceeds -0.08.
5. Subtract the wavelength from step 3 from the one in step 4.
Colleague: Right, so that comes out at 40.9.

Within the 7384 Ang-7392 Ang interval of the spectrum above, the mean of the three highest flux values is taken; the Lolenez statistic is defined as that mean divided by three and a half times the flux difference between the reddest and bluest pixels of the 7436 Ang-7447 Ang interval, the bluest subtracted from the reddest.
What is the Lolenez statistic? 80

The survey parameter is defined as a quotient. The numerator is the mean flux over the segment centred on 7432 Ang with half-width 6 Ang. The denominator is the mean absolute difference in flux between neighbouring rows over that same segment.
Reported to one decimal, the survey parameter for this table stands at 18.5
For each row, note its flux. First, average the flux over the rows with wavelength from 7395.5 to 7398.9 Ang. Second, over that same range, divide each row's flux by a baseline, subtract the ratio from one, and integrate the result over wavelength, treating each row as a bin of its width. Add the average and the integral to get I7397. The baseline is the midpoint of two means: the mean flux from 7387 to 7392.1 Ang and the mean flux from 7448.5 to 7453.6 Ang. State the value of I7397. 12.6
